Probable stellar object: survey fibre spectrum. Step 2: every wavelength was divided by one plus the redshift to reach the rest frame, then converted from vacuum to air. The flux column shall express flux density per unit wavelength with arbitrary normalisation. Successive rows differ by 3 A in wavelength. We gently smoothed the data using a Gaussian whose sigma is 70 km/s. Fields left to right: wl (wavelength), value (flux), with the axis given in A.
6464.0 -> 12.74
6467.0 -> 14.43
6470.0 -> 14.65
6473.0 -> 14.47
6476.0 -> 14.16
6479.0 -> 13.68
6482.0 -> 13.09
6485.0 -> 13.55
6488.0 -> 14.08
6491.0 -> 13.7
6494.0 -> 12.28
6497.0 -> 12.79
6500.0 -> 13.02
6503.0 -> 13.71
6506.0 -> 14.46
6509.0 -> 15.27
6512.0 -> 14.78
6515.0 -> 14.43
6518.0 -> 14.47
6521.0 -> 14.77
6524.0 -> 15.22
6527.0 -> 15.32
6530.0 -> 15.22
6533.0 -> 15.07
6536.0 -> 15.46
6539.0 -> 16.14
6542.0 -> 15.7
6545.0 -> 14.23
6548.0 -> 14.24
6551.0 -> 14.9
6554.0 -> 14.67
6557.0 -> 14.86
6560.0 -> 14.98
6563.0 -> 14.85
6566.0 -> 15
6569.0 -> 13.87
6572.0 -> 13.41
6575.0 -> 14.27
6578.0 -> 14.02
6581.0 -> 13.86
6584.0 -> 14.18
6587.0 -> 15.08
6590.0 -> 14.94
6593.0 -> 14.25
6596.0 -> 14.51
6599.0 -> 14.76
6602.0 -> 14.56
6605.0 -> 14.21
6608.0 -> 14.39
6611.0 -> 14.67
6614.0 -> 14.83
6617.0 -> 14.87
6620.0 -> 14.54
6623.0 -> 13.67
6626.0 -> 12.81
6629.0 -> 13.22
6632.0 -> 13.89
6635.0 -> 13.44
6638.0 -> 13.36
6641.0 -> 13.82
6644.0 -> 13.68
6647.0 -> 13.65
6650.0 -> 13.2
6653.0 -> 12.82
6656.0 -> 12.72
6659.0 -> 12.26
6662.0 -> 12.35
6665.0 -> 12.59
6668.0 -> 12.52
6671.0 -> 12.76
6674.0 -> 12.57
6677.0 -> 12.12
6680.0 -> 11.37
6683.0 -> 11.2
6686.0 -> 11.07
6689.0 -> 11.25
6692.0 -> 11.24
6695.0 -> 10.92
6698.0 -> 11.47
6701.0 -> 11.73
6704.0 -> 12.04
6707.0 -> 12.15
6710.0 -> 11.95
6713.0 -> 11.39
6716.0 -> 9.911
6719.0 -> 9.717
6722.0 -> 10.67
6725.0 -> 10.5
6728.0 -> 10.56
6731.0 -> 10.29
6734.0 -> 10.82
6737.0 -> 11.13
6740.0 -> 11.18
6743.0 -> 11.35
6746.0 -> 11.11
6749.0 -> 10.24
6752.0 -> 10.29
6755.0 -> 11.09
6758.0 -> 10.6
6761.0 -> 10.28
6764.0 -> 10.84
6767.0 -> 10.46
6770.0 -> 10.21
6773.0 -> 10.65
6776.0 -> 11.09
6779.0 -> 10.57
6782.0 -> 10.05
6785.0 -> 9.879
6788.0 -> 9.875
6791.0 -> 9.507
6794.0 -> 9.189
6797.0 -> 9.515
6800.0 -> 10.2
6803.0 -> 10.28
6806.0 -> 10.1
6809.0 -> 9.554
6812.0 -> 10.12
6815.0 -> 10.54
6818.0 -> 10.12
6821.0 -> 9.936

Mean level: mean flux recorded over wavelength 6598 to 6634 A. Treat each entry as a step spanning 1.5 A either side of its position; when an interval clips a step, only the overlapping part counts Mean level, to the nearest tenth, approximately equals 14.2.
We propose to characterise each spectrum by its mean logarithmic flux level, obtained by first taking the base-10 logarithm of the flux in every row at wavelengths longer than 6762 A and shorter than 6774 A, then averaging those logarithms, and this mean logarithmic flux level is 1.02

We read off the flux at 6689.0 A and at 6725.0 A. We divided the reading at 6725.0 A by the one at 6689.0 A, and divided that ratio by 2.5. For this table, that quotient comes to 0.373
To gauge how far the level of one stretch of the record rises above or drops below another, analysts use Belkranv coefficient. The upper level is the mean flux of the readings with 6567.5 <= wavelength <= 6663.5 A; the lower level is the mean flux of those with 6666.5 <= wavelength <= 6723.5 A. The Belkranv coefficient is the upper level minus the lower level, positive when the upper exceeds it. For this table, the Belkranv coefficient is 2.4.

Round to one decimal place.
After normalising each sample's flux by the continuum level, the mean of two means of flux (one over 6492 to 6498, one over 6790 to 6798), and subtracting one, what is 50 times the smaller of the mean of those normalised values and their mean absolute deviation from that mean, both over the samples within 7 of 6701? 1.7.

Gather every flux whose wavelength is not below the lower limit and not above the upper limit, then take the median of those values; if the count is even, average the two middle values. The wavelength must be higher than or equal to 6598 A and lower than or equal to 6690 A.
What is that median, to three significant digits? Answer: 13.2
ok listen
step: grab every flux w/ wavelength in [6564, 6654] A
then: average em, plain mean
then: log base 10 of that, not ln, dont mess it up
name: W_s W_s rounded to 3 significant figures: 1.15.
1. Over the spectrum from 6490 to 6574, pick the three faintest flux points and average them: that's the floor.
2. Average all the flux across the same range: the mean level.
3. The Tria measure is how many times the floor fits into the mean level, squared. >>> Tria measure 1.31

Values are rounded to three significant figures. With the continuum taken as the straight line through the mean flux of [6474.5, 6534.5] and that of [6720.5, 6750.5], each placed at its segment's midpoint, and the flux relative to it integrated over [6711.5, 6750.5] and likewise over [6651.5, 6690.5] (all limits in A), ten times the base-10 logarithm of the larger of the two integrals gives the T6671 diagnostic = 16.1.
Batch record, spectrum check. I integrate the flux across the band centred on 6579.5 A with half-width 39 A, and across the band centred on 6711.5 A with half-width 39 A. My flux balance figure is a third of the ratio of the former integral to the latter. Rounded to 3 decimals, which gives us 0.435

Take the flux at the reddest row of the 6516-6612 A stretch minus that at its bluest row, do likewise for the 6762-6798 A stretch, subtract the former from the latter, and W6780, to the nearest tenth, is -1.5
